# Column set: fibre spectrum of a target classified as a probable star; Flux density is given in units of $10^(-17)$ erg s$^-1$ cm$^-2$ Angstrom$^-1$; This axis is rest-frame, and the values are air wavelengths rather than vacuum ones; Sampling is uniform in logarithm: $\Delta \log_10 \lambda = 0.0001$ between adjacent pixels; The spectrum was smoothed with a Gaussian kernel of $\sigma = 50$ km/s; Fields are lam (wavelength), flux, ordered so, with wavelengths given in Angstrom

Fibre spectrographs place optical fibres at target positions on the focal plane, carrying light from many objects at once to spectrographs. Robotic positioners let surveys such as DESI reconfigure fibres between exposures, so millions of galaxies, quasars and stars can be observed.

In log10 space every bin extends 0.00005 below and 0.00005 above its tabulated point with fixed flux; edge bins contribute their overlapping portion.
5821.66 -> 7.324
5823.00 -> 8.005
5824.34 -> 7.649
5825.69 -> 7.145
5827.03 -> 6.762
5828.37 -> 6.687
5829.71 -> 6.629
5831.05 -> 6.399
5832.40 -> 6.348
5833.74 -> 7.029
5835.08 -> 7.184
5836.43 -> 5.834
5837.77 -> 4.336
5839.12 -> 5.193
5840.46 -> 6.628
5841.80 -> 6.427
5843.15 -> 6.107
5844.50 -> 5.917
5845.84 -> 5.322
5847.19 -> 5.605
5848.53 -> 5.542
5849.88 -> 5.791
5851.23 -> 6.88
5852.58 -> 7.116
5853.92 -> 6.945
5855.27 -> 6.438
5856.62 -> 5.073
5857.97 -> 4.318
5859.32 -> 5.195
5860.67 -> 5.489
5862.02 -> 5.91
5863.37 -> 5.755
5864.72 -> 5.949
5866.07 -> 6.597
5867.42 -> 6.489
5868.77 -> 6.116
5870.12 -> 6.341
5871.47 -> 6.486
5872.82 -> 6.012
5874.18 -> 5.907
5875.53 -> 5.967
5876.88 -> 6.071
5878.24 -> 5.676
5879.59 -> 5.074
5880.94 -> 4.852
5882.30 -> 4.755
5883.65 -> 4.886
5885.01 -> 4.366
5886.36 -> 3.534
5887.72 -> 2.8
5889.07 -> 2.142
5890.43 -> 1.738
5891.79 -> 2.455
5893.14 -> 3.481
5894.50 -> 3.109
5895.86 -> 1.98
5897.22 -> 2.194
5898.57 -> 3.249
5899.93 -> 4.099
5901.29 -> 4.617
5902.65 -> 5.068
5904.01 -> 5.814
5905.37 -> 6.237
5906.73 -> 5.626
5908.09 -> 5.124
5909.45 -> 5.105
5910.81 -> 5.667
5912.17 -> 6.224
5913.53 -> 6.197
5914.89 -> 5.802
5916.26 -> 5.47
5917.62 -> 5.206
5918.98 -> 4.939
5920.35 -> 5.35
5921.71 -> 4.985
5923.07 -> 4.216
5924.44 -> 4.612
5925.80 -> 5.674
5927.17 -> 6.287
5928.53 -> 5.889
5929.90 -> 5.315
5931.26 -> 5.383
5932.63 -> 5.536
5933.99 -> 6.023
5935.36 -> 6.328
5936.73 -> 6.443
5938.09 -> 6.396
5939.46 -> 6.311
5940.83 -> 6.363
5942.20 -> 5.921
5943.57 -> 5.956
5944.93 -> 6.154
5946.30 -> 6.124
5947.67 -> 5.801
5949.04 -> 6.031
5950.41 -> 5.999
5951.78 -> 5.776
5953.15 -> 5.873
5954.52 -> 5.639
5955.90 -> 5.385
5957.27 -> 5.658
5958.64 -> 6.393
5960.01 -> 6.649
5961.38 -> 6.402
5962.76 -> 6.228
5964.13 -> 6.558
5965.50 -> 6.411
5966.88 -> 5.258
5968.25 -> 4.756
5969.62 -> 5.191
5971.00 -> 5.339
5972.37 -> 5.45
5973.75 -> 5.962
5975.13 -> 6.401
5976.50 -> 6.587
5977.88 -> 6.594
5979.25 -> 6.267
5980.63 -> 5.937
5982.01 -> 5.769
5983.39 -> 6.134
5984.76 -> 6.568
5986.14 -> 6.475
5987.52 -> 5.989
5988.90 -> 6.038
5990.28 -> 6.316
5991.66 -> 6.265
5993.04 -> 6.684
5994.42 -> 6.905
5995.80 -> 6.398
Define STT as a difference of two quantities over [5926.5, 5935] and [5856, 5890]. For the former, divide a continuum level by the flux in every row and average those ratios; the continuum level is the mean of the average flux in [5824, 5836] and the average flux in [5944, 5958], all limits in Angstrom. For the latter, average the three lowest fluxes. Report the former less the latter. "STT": -1.7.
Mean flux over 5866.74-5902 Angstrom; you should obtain 4.40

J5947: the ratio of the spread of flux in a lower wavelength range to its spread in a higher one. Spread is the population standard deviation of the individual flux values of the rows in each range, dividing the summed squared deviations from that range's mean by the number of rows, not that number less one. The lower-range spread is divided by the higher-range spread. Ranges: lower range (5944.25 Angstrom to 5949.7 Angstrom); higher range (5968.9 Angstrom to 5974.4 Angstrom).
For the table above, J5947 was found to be 0.5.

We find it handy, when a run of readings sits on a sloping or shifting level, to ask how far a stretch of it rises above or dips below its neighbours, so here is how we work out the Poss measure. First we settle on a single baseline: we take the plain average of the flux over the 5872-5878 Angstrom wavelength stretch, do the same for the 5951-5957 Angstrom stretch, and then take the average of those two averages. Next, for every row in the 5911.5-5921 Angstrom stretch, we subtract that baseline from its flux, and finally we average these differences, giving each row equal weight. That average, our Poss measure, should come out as -0.2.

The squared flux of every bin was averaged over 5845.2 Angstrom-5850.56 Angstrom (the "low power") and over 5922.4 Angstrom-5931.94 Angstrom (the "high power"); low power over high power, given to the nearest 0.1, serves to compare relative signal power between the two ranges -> 1.1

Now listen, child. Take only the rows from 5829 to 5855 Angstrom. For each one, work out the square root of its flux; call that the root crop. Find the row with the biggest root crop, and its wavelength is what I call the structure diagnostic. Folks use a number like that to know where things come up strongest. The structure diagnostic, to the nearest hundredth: 5835.08 Angstrom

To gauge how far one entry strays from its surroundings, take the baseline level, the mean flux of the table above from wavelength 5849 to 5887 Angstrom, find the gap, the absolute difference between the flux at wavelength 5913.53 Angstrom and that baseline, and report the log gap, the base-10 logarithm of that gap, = -0.32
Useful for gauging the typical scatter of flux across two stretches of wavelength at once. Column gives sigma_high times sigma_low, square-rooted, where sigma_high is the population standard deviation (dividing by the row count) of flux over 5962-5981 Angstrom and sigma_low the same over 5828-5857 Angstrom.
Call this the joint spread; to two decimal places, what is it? 0.66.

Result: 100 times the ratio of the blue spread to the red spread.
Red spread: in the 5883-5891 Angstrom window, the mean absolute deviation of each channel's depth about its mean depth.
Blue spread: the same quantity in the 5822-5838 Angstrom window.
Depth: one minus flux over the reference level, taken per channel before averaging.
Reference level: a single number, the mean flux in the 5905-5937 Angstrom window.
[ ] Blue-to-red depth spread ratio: 62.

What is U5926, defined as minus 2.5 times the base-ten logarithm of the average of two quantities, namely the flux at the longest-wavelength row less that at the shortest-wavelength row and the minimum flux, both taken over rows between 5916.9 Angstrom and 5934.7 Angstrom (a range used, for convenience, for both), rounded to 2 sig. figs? -1.0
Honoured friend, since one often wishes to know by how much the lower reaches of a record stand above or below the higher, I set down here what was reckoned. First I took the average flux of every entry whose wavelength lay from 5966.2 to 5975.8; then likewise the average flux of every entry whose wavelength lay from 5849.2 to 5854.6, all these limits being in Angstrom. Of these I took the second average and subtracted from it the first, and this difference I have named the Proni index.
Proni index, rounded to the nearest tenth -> 1.2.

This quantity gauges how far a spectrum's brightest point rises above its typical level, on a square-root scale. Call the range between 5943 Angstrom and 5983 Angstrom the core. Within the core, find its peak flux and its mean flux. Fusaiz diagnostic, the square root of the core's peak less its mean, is 0.84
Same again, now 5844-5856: 0.97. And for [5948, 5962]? 0.82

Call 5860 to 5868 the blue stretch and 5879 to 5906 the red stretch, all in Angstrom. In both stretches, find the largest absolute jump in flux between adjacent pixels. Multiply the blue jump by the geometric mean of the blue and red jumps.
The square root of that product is 0.74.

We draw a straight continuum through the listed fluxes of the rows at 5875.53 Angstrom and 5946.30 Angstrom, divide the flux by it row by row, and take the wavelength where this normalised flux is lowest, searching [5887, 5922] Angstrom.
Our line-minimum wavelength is 5890.43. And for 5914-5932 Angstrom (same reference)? 5923.07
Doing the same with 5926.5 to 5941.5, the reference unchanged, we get 5929.90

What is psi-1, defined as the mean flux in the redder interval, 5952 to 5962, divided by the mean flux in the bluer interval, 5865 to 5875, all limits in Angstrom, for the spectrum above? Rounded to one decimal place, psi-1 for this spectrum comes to 1.0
